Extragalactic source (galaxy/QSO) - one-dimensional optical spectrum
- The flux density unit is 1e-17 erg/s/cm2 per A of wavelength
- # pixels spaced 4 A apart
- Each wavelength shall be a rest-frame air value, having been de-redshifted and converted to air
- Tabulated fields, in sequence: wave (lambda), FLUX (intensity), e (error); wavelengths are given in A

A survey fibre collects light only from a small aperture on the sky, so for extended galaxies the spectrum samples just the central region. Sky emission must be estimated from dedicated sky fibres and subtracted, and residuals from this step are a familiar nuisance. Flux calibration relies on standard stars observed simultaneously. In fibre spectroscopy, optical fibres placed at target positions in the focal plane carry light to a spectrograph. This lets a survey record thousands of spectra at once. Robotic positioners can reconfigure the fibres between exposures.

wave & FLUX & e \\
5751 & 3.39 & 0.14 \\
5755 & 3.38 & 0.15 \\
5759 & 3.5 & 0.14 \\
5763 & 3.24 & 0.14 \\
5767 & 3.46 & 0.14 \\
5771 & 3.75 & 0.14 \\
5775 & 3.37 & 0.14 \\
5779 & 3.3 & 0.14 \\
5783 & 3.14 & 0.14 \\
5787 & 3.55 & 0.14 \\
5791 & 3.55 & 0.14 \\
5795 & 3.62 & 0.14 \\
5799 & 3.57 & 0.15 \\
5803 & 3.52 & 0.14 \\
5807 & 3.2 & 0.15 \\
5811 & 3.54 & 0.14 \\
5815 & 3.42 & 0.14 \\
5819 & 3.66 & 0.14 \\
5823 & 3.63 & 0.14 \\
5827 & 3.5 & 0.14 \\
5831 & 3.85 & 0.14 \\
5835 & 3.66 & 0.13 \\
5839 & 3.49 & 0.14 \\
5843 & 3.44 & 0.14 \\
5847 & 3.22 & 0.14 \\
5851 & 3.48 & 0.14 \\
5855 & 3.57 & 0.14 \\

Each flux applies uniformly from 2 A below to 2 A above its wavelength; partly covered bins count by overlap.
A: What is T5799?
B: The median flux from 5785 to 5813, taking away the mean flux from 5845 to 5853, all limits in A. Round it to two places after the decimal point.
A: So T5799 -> 0.20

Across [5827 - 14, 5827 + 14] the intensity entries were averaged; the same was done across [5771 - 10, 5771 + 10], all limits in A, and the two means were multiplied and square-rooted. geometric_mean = 3.512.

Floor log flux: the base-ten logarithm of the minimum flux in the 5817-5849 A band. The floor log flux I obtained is 0.51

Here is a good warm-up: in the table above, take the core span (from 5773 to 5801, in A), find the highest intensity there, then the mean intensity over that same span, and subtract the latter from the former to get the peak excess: 0.177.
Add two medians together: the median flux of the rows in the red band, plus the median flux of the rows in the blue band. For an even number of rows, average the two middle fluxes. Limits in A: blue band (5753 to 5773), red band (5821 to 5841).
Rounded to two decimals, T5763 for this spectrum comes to 7.09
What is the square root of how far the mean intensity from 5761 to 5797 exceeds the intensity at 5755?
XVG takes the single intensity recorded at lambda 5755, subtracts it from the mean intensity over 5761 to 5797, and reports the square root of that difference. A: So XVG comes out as 0.25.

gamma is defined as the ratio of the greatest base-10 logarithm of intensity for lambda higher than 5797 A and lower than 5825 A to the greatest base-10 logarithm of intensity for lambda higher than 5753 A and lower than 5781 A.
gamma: 0.98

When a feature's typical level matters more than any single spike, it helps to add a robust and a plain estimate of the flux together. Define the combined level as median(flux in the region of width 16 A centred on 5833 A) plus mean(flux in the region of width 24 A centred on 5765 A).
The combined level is 7.03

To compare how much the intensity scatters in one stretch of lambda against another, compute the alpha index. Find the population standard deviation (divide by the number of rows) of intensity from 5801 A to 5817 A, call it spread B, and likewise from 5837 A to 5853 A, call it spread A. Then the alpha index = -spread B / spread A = -1.23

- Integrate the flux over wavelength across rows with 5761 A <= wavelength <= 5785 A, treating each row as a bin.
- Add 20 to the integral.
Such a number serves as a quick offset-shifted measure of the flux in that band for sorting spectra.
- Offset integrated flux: 101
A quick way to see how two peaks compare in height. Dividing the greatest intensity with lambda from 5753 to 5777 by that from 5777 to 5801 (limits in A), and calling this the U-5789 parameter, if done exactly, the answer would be 1.04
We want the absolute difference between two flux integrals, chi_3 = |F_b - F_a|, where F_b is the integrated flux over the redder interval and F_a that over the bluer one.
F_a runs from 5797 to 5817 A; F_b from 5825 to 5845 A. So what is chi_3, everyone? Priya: 2.8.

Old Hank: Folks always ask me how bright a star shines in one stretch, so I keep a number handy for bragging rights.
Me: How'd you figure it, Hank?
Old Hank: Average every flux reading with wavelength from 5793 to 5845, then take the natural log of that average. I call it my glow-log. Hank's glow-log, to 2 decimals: 1.27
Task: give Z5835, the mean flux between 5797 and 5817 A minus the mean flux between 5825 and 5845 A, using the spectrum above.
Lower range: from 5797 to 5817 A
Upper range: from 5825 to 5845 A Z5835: -0.14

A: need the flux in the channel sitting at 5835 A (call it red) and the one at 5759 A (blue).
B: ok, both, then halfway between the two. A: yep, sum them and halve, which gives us 3.58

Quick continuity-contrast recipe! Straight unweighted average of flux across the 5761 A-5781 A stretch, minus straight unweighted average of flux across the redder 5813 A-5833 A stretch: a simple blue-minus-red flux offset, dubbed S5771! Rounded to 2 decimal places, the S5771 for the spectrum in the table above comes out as -0.19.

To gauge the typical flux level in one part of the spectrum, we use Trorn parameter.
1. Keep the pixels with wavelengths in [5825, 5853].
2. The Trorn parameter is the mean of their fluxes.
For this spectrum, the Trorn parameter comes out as 3.52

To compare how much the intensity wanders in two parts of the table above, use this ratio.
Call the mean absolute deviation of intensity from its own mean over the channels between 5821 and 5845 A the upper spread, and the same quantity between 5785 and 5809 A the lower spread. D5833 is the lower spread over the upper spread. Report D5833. 0.8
